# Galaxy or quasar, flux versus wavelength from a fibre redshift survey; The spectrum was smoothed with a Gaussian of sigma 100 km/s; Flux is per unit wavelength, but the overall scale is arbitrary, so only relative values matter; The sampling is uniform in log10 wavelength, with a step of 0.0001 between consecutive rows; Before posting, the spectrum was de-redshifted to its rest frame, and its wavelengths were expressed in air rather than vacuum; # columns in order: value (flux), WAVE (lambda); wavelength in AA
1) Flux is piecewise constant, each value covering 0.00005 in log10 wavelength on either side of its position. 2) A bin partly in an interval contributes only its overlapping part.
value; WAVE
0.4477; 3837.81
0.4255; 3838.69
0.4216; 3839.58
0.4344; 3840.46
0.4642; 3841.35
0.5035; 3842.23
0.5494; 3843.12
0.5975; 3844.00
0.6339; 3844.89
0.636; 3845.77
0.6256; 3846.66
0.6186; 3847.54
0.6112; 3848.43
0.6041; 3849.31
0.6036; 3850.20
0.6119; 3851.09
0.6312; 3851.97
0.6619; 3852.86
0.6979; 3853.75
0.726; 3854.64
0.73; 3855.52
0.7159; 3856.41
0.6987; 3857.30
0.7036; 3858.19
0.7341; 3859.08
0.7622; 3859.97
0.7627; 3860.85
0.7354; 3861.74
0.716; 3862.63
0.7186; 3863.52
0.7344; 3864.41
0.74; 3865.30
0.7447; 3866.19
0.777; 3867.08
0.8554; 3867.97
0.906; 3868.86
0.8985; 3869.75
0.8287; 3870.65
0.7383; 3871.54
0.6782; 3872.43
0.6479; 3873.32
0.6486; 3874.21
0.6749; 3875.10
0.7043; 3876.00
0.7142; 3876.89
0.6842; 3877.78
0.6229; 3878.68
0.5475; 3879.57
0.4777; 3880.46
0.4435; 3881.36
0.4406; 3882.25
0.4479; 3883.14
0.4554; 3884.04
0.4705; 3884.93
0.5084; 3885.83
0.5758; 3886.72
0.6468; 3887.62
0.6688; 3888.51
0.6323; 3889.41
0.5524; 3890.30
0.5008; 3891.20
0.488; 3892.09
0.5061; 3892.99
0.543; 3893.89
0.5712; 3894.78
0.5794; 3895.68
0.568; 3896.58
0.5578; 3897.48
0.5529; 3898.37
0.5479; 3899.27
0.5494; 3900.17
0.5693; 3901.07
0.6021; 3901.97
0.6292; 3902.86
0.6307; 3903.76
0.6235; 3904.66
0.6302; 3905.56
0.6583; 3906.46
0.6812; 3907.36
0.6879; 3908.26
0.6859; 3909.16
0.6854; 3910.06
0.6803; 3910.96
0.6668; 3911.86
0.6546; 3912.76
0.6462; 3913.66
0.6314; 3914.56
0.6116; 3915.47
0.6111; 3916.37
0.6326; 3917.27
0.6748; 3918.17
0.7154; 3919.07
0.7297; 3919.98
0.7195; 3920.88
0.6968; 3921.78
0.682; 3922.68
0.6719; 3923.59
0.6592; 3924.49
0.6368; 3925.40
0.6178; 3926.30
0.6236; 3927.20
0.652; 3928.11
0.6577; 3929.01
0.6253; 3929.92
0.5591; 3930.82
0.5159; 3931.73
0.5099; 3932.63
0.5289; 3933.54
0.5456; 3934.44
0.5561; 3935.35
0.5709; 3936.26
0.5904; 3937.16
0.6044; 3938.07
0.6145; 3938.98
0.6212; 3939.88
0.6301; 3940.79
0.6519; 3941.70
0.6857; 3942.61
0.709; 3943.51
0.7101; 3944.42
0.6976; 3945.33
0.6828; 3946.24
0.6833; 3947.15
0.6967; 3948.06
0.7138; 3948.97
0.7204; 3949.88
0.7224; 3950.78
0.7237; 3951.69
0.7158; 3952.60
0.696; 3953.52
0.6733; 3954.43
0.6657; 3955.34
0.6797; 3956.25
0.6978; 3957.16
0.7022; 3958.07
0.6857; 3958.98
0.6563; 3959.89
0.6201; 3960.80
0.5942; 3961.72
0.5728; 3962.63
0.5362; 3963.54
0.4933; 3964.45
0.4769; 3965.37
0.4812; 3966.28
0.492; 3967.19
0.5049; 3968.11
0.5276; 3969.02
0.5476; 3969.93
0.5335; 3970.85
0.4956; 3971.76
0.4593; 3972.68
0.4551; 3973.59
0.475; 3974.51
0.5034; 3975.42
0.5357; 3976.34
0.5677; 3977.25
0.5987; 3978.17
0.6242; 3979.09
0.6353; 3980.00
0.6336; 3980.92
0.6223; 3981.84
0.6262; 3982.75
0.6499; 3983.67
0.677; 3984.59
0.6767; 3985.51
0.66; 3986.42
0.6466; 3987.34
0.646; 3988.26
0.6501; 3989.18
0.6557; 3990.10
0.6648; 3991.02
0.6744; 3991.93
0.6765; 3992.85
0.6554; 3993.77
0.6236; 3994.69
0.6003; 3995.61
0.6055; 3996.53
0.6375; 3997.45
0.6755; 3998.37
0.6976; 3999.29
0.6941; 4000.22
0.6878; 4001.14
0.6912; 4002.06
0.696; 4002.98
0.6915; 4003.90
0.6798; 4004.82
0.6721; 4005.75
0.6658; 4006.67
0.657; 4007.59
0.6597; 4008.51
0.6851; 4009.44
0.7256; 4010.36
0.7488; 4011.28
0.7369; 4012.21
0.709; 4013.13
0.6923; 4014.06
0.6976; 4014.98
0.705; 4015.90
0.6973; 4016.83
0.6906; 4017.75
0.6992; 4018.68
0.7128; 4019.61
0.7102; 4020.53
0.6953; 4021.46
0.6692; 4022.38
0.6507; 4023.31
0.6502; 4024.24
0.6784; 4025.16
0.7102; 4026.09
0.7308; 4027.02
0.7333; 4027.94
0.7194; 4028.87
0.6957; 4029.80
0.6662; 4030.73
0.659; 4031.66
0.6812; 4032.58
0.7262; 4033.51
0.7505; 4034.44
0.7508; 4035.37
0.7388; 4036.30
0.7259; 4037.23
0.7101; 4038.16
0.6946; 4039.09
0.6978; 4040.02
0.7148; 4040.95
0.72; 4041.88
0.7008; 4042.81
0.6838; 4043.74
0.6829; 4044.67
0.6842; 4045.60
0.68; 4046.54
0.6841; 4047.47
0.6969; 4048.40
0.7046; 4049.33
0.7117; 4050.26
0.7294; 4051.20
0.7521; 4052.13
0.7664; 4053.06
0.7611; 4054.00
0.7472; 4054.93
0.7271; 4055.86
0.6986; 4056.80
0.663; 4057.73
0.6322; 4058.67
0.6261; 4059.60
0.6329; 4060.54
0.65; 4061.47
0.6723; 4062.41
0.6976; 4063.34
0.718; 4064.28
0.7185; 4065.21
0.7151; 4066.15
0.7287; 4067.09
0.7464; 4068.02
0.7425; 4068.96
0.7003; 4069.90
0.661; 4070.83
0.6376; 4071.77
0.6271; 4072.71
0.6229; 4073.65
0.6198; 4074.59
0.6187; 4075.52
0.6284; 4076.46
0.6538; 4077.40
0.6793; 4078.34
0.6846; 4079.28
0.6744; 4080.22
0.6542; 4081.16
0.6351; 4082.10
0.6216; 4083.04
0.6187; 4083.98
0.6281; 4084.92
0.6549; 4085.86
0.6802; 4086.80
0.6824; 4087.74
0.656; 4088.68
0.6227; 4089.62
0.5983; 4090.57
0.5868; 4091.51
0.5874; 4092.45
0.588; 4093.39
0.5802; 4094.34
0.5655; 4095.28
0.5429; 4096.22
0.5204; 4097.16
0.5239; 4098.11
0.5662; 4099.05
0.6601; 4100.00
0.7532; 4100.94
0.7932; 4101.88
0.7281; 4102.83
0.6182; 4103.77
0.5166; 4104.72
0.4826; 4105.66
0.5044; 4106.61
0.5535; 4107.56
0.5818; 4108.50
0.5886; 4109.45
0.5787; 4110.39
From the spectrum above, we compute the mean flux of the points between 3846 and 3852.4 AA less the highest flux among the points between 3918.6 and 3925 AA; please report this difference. -0.11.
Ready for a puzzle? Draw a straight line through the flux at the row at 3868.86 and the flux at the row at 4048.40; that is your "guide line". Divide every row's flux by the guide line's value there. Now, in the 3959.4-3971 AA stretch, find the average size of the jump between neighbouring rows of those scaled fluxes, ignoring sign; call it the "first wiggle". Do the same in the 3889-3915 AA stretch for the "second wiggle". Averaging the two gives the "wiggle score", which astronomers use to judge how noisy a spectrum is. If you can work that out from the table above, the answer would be 0.0235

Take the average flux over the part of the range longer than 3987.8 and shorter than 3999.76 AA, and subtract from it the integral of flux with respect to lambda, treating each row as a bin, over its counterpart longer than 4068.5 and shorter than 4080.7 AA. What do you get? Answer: -7.37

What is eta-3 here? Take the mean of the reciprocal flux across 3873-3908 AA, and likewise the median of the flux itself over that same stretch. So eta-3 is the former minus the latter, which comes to 1.19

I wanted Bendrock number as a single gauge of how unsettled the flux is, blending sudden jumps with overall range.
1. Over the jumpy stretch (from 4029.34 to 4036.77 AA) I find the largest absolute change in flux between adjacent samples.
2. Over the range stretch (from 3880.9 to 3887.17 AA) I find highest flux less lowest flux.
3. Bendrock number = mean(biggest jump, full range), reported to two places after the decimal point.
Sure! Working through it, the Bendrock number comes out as 0.09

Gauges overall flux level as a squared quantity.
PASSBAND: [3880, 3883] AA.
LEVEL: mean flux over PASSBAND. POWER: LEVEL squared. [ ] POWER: 0.21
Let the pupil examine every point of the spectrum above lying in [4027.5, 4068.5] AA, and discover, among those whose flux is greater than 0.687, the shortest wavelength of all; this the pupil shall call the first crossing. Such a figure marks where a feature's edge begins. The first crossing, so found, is 4027.94 AA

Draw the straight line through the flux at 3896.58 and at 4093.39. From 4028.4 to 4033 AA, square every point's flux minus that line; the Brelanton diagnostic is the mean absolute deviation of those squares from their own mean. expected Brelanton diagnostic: 0.0040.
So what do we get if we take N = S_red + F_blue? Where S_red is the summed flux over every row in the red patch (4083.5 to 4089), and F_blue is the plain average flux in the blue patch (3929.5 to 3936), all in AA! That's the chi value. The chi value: 4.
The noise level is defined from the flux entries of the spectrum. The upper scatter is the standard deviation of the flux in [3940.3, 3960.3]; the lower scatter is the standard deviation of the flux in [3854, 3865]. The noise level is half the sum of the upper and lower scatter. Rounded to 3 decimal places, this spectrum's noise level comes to 0.022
